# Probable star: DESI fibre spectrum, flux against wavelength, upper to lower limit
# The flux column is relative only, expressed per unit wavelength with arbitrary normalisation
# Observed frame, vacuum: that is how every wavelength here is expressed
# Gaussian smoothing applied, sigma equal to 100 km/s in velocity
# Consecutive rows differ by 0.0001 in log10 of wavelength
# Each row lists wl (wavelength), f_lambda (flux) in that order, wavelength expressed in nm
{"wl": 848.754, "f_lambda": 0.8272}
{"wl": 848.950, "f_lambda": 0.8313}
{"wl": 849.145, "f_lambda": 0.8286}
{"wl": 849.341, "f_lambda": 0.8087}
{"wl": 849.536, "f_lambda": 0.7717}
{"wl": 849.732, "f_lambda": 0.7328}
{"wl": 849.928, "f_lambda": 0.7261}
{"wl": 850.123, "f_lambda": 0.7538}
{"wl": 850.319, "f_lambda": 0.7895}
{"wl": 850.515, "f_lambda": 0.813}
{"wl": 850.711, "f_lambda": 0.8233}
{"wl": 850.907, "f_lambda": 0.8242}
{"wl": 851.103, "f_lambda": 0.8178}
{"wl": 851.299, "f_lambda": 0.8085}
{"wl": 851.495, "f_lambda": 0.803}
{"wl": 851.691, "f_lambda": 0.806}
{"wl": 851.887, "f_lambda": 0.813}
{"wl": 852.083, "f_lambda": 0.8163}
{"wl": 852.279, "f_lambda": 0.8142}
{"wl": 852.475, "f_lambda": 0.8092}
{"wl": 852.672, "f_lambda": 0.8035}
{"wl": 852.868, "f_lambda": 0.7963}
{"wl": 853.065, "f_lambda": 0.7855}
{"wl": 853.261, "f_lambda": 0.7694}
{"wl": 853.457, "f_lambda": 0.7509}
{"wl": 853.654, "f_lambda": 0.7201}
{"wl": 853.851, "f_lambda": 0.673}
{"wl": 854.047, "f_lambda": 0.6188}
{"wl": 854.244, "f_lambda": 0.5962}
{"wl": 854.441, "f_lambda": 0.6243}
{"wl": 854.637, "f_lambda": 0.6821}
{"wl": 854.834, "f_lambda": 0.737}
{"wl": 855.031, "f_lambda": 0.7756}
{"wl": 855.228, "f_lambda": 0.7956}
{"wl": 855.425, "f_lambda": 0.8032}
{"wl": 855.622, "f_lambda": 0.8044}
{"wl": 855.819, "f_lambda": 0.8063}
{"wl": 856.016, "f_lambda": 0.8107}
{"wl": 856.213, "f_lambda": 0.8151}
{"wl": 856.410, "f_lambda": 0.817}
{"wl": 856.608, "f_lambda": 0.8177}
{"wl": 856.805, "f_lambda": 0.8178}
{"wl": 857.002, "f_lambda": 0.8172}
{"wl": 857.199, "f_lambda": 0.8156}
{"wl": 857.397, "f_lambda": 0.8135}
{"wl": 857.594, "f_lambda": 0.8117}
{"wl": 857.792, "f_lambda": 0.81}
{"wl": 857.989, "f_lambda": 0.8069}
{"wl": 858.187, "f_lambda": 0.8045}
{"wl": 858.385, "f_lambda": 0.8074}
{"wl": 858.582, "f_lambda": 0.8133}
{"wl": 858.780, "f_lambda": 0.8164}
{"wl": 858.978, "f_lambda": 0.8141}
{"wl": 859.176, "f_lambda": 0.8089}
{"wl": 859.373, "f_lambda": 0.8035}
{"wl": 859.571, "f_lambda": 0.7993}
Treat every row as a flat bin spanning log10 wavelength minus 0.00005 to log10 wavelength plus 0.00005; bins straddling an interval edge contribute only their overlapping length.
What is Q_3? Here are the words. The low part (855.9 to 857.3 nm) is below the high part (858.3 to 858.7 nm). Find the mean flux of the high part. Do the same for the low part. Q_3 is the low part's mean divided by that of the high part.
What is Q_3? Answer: 1.01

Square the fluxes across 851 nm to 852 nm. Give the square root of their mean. 0.810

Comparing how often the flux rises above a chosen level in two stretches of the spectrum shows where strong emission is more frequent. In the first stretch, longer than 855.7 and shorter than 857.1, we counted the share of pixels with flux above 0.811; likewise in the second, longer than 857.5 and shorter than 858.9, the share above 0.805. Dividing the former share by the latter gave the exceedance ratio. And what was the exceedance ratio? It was 0.8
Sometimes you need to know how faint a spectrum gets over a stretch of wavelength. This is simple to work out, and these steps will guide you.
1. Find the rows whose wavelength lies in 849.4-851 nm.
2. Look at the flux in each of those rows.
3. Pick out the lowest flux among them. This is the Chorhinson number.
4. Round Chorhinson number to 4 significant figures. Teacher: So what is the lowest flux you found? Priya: 0.7261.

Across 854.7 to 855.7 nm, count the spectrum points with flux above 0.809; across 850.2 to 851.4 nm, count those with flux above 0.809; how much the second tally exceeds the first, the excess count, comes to 4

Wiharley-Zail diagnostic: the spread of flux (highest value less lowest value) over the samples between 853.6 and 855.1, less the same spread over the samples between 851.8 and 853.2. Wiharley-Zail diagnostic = 0.15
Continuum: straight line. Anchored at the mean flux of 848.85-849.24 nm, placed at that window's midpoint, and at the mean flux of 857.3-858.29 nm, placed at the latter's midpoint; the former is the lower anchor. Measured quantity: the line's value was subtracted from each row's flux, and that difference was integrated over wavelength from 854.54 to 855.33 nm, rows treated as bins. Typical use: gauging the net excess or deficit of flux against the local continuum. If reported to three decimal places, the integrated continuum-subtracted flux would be -0.054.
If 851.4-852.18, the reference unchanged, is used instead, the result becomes -0.011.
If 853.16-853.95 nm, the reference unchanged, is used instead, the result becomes -0.072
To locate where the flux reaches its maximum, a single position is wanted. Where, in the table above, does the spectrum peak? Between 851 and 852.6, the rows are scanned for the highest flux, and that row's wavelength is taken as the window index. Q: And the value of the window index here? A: 851.103 nm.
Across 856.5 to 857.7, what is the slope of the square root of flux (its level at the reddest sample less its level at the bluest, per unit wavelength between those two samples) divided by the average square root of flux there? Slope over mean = -0.004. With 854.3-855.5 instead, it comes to 0.126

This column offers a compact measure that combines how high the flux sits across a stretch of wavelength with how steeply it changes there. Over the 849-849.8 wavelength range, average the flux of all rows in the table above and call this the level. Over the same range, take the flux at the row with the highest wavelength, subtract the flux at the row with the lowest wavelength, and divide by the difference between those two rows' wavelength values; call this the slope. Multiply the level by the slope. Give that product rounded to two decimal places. -0.13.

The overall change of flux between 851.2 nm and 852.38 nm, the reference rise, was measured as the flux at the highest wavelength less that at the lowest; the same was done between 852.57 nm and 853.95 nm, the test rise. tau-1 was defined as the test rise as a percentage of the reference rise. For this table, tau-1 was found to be -2289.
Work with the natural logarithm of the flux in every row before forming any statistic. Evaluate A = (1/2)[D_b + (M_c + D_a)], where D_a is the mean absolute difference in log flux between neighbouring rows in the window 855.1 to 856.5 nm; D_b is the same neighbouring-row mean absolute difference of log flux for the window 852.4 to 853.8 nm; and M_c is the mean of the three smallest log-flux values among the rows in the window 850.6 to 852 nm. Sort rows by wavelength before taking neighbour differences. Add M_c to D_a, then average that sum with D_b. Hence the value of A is -0.10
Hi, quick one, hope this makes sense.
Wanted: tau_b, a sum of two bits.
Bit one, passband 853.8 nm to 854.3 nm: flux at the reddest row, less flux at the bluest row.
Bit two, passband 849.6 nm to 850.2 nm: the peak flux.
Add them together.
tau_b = 0.68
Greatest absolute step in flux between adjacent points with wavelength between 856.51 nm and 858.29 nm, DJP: 0.00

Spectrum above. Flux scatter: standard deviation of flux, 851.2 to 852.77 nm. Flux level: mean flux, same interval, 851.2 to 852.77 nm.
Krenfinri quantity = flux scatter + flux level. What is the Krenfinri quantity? 0.814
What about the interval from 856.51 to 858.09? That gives 0.818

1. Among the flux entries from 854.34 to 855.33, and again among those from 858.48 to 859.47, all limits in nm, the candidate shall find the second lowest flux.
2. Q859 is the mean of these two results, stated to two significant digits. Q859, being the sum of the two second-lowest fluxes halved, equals 0.75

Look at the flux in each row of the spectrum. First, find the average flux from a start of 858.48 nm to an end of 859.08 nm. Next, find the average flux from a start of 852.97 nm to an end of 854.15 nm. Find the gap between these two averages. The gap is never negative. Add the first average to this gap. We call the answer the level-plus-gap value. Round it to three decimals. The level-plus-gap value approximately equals 0.910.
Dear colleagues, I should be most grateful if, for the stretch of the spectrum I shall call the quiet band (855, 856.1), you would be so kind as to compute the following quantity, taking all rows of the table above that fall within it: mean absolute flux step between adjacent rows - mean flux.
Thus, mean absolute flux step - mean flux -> -0.79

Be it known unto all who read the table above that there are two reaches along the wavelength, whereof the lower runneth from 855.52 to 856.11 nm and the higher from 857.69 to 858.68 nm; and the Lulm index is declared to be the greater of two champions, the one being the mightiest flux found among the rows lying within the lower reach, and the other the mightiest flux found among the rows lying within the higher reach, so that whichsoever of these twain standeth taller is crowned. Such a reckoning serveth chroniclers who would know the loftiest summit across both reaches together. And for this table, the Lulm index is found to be 0.813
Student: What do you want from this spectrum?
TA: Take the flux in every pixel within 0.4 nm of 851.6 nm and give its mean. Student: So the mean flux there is 0.808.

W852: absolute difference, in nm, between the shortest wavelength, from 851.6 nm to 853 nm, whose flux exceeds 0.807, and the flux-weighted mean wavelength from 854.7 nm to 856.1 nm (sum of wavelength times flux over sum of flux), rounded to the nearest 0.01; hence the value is 3.55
